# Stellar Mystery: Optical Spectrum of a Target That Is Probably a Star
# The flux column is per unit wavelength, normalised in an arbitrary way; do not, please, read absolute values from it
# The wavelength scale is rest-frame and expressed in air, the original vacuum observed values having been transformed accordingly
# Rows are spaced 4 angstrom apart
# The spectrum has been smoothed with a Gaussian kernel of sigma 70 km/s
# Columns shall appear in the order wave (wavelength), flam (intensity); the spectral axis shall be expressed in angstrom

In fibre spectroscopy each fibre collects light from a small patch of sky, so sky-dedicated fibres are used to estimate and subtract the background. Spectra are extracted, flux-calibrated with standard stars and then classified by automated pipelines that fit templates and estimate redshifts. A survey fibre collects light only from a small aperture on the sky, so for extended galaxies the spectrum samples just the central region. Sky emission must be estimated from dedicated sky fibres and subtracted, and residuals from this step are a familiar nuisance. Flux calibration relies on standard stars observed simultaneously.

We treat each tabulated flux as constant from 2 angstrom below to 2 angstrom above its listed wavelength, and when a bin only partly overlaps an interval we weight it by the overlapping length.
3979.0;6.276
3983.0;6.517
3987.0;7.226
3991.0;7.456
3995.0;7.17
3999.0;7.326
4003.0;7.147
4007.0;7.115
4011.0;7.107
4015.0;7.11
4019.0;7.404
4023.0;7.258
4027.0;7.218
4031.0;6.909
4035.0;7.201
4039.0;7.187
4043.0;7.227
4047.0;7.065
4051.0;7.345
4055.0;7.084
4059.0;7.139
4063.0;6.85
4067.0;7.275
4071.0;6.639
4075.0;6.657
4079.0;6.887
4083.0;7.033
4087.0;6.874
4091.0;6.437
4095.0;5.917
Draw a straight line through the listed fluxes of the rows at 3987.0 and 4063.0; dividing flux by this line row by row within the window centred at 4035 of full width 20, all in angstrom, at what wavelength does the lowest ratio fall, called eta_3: 4031.0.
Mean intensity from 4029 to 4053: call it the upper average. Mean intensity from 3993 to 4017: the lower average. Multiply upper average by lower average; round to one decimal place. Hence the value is 51.3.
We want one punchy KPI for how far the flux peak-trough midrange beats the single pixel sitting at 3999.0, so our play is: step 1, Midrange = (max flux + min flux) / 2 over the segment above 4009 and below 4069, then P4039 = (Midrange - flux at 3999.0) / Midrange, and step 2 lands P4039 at -0.028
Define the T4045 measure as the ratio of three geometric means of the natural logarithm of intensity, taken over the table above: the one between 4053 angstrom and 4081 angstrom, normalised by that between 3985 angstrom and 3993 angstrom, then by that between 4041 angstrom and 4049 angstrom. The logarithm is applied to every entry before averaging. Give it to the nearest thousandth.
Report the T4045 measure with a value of 0.494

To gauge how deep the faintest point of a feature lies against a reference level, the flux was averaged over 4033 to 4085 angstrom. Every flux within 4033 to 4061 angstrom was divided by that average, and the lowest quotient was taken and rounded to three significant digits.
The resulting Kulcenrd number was 1.00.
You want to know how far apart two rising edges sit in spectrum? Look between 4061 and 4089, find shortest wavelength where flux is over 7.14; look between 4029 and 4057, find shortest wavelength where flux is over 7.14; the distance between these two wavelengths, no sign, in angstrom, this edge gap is 32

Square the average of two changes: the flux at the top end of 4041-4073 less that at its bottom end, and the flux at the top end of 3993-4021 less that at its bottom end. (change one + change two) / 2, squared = 0.03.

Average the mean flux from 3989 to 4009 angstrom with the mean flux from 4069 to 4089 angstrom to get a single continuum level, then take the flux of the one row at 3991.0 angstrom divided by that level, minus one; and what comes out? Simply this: 0.061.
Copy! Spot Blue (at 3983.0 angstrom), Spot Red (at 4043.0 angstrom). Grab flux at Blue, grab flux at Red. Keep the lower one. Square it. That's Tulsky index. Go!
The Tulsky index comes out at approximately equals 42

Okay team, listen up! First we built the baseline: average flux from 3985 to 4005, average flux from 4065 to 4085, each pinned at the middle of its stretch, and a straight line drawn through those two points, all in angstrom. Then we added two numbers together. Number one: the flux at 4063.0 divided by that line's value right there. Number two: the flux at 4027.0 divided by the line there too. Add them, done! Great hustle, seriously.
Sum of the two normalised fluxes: 2.00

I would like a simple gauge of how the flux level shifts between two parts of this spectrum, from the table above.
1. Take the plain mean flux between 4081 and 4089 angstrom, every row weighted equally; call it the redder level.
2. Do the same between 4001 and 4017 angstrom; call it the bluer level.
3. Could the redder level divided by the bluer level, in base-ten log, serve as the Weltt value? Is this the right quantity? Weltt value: -0.010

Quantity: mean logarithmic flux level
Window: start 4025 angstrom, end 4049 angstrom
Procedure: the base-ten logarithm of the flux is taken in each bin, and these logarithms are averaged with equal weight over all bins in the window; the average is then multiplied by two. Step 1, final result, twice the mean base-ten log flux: 1.707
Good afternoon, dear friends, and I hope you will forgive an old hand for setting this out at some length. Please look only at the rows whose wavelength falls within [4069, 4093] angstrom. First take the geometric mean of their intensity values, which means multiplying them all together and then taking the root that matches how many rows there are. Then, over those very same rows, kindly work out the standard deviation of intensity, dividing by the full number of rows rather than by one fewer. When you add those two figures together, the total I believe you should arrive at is 6.95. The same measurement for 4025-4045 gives 7.27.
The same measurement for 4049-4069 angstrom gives 7.31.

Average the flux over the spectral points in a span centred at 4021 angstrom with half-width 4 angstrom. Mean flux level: 7.33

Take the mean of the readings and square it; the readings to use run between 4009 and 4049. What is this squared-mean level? 51.4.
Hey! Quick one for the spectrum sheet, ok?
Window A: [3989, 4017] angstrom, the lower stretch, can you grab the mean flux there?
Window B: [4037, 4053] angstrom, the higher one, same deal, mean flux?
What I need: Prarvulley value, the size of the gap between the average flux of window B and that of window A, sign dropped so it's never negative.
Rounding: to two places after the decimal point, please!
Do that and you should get 0.00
